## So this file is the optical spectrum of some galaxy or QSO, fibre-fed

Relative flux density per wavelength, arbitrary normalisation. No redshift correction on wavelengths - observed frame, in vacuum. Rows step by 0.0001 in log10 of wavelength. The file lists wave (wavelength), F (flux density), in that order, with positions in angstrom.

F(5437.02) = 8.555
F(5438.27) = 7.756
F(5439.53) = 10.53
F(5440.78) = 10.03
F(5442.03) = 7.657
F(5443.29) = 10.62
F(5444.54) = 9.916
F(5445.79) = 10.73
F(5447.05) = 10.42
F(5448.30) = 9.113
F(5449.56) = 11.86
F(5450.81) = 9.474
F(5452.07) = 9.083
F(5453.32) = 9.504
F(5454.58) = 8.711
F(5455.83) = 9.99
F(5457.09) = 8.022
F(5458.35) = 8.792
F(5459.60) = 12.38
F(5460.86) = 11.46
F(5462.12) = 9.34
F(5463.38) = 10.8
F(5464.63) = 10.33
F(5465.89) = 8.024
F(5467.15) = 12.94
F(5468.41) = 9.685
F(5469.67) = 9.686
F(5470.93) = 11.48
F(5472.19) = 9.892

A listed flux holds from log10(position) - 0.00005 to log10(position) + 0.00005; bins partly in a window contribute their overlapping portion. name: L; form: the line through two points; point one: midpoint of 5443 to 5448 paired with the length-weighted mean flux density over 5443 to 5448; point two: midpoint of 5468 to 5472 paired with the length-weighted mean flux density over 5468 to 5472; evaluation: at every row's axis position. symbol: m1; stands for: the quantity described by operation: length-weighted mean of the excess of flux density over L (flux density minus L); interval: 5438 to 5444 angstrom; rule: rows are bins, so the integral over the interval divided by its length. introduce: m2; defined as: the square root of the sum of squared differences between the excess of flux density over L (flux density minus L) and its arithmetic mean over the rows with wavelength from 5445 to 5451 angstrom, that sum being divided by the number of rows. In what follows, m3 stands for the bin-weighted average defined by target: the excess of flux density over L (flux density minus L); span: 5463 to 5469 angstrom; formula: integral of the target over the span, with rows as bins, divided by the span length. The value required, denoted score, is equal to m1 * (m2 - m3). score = -0.8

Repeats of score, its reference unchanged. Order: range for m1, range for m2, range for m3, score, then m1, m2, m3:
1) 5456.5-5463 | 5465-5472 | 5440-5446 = -0.6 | -0.3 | 1.69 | -0.60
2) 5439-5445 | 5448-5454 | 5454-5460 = -1.1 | -0.6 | 1.04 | -0.83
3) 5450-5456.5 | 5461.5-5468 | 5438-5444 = -2.3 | -0.9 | 1.63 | -0.93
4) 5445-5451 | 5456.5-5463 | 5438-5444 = 0.1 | 0.0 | 1.65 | -0.93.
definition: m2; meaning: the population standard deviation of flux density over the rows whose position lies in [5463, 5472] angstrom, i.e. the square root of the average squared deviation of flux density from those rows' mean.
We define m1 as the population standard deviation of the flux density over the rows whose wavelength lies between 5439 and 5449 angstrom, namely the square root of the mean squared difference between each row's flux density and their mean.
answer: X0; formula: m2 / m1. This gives 1.48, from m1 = 1.0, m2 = 1.4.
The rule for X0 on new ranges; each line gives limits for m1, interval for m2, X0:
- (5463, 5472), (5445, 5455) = 0.69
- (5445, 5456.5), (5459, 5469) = 1.63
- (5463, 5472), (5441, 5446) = 0.86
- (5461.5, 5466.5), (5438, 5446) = 1.16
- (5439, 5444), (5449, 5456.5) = 0.84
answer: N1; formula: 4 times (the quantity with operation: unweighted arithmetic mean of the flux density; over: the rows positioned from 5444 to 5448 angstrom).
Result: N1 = 41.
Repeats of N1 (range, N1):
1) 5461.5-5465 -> 41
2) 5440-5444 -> 38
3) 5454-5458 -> 36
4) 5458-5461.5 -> 44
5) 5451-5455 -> 36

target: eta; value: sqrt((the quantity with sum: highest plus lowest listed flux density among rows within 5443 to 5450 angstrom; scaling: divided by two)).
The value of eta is 3.24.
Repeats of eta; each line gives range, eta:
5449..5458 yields 3.15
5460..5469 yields 3.24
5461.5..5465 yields 3.17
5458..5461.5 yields 3.25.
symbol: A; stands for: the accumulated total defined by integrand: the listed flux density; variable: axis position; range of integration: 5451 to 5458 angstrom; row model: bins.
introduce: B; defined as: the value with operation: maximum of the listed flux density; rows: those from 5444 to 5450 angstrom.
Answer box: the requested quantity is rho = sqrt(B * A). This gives 27.4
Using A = 64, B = 11.86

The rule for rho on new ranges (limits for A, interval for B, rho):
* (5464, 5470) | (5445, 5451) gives 26.9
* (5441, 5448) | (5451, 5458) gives 26.2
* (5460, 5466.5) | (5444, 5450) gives 27.9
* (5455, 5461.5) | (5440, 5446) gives 26.5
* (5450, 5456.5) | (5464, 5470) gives 28.2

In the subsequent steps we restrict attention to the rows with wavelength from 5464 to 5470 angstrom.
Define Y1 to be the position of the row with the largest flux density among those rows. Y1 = 5467.15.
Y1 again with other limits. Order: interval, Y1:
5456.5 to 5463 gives 5459.60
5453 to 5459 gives 5455.83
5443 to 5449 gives 5445.79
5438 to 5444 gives 5443.29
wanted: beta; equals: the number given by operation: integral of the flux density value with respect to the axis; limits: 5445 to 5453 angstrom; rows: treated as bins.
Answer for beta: 81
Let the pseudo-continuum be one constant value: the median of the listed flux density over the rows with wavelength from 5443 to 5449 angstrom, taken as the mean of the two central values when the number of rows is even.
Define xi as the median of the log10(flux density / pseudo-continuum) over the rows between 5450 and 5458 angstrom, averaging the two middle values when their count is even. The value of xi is -0.050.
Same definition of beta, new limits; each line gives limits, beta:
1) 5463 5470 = 72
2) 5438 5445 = 66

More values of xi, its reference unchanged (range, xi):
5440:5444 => -0.017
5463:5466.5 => -0.004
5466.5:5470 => -0.032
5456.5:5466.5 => -0.026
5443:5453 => -0.011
